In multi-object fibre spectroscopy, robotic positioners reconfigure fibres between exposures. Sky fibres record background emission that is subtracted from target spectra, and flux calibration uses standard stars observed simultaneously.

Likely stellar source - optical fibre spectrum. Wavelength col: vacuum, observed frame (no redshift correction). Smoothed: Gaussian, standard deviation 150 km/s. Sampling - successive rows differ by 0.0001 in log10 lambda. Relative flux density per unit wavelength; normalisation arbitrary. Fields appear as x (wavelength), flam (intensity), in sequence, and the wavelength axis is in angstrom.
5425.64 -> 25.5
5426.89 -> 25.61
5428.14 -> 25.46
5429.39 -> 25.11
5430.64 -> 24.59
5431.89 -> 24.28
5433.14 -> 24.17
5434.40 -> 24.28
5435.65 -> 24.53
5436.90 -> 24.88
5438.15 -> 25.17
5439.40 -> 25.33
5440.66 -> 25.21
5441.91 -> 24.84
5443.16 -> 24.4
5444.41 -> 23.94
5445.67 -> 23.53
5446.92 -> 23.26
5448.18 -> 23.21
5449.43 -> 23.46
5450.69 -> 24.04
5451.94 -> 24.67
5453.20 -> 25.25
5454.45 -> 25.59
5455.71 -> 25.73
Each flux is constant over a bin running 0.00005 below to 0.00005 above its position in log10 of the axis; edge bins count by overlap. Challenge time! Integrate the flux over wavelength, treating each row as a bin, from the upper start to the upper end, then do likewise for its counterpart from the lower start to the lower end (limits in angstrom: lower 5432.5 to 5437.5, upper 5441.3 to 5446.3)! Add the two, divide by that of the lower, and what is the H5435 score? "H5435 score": 1.99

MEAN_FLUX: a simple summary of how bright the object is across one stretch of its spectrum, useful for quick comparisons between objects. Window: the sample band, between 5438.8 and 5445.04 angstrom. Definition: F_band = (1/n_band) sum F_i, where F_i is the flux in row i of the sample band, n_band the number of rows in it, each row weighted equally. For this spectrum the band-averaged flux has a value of 24.74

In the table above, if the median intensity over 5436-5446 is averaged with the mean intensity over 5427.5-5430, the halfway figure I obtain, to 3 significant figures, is 25.1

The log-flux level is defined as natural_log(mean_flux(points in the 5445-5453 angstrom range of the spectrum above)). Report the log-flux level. 3.17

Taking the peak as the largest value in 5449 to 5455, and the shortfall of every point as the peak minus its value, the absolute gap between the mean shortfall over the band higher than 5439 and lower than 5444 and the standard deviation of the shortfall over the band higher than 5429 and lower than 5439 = 0.3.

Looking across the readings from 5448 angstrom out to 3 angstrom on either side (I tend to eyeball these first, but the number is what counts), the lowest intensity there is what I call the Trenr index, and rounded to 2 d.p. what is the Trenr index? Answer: 23.21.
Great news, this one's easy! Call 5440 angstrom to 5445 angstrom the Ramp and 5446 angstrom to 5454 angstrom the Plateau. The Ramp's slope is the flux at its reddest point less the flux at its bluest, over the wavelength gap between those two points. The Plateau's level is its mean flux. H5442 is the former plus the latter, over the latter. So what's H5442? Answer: 0.99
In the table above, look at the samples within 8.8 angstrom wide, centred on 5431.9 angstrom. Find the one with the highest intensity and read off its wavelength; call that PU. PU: 5428.14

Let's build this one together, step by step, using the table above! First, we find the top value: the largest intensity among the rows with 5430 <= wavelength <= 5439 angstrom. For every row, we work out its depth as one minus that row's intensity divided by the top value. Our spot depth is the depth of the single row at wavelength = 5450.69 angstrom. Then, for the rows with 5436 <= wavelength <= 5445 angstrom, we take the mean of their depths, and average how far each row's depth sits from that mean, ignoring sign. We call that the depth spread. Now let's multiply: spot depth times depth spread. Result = 0.0007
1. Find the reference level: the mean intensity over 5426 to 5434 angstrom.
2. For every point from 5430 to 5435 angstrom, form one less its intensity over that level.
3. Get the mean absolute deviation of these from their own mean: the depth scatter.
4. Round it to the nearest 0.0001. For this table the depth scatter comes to 0.0052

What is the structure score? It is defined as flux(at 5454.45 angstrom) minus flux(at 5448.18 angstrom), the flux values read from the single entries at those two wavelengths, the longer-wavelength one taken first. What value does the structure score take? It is 2.4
